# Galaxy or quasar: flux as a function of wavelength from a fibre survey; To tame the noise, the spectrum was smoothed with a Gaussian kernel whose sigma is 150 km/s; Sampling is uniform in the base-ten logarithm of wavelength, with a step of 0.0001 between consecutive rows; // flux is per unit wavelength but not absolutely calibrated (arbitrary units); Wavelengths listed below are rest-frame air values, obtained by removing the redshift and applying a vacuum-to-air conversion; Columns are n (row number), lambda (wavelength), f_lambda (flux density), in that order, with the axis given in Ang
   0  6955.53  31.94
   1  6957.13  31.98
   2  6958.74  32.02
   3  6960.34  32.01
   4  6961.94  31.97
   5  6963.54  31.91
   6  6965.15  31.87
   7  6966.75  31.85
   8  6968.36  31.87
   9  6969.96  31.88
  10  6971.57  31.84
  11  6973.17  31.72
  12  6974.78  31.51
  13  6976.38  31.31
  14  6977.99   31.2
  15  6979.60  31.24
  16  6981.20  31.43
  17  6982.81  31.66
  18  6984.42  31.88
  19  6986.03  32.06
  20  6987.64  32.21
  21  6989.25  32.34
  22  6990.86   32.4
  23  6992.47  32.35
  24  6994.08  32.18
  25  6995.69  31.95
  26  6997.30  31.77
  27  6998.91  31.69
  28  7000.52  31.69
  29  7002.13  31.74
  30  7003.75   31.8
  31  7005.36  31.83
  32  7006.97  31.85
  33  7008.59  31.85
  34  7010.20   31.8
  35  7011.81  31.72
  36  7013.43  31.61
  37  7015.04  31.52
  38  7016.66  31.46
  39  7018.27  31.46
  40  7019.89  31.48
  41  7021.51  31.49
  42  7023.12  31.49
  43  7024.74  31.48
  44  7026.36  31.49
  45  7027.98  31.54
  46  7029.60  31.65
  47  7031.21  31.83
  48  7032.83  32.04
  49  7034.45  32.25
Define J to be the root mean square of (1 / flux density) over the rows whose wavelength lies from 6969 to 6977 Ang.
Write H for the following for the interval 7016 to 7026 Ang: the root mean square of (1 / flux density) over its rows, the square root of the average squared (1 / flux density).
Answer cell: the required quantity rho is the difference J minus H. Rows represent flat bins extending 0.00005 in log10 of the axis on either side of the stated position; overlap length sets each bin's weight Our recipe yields -0.0002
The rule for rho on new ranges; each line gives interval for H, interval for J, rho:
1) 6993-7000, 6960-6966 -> 0.0000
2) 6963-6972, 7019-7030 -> 0.0004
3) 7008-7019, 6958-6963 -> -0.0004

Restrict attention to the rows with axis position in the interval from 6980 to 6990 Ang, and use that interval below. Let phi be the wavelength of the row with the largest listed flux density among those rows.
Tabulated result 6989.25 Ang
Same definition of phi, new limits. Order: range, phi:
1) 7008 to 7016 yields 7008.59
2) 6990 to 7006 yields 6990.86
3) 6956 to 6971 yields 6958.74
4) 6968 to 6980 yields 6969.96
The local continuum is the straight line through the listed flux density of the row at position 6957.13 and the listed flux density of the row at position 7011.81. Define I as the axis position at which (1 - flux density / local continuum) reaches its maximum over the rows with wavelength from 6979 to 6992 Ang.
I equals 6979.60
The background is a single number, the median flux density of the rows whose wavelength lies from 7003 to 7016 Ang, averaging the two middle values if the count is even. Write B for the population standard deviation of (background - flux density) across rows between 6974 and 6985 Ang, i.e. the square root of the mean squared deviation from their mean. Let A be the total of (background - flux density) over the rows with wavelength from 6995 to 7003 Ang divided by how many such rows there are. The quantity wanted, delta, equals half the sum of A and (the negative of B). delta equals -0.10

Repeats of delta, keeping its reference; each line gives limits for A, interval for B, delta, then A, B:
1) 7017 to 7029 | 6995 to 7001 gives 0.10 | 0.3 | 0.106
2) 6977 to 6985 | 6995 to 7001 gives 0.11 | 0.3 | 0.106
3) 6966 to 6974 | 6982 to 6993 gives -0.14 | 0.0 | 0.256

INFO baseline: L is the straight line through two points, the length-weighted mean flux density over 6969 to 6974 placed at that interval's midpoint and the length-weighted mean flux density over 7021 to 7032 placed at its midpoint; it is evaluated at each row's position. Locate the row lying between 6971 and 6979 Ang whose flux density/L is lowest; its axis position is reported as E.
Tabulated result 6977.99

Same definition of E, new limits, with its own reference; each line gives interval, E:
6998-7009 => 6998.91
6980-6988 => 6981.20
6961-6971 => 6966.75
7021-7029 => 7021.51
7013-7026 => 7016.66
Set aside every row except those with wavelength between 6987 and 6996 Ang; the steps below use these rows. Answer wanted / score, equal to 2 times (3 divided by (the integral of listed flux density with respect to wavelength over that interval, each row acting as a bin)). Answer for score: 0.0207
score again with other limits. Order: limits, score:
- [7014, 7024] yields 0.0190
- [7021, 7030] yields 0.0212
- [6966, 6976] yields 0.0189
